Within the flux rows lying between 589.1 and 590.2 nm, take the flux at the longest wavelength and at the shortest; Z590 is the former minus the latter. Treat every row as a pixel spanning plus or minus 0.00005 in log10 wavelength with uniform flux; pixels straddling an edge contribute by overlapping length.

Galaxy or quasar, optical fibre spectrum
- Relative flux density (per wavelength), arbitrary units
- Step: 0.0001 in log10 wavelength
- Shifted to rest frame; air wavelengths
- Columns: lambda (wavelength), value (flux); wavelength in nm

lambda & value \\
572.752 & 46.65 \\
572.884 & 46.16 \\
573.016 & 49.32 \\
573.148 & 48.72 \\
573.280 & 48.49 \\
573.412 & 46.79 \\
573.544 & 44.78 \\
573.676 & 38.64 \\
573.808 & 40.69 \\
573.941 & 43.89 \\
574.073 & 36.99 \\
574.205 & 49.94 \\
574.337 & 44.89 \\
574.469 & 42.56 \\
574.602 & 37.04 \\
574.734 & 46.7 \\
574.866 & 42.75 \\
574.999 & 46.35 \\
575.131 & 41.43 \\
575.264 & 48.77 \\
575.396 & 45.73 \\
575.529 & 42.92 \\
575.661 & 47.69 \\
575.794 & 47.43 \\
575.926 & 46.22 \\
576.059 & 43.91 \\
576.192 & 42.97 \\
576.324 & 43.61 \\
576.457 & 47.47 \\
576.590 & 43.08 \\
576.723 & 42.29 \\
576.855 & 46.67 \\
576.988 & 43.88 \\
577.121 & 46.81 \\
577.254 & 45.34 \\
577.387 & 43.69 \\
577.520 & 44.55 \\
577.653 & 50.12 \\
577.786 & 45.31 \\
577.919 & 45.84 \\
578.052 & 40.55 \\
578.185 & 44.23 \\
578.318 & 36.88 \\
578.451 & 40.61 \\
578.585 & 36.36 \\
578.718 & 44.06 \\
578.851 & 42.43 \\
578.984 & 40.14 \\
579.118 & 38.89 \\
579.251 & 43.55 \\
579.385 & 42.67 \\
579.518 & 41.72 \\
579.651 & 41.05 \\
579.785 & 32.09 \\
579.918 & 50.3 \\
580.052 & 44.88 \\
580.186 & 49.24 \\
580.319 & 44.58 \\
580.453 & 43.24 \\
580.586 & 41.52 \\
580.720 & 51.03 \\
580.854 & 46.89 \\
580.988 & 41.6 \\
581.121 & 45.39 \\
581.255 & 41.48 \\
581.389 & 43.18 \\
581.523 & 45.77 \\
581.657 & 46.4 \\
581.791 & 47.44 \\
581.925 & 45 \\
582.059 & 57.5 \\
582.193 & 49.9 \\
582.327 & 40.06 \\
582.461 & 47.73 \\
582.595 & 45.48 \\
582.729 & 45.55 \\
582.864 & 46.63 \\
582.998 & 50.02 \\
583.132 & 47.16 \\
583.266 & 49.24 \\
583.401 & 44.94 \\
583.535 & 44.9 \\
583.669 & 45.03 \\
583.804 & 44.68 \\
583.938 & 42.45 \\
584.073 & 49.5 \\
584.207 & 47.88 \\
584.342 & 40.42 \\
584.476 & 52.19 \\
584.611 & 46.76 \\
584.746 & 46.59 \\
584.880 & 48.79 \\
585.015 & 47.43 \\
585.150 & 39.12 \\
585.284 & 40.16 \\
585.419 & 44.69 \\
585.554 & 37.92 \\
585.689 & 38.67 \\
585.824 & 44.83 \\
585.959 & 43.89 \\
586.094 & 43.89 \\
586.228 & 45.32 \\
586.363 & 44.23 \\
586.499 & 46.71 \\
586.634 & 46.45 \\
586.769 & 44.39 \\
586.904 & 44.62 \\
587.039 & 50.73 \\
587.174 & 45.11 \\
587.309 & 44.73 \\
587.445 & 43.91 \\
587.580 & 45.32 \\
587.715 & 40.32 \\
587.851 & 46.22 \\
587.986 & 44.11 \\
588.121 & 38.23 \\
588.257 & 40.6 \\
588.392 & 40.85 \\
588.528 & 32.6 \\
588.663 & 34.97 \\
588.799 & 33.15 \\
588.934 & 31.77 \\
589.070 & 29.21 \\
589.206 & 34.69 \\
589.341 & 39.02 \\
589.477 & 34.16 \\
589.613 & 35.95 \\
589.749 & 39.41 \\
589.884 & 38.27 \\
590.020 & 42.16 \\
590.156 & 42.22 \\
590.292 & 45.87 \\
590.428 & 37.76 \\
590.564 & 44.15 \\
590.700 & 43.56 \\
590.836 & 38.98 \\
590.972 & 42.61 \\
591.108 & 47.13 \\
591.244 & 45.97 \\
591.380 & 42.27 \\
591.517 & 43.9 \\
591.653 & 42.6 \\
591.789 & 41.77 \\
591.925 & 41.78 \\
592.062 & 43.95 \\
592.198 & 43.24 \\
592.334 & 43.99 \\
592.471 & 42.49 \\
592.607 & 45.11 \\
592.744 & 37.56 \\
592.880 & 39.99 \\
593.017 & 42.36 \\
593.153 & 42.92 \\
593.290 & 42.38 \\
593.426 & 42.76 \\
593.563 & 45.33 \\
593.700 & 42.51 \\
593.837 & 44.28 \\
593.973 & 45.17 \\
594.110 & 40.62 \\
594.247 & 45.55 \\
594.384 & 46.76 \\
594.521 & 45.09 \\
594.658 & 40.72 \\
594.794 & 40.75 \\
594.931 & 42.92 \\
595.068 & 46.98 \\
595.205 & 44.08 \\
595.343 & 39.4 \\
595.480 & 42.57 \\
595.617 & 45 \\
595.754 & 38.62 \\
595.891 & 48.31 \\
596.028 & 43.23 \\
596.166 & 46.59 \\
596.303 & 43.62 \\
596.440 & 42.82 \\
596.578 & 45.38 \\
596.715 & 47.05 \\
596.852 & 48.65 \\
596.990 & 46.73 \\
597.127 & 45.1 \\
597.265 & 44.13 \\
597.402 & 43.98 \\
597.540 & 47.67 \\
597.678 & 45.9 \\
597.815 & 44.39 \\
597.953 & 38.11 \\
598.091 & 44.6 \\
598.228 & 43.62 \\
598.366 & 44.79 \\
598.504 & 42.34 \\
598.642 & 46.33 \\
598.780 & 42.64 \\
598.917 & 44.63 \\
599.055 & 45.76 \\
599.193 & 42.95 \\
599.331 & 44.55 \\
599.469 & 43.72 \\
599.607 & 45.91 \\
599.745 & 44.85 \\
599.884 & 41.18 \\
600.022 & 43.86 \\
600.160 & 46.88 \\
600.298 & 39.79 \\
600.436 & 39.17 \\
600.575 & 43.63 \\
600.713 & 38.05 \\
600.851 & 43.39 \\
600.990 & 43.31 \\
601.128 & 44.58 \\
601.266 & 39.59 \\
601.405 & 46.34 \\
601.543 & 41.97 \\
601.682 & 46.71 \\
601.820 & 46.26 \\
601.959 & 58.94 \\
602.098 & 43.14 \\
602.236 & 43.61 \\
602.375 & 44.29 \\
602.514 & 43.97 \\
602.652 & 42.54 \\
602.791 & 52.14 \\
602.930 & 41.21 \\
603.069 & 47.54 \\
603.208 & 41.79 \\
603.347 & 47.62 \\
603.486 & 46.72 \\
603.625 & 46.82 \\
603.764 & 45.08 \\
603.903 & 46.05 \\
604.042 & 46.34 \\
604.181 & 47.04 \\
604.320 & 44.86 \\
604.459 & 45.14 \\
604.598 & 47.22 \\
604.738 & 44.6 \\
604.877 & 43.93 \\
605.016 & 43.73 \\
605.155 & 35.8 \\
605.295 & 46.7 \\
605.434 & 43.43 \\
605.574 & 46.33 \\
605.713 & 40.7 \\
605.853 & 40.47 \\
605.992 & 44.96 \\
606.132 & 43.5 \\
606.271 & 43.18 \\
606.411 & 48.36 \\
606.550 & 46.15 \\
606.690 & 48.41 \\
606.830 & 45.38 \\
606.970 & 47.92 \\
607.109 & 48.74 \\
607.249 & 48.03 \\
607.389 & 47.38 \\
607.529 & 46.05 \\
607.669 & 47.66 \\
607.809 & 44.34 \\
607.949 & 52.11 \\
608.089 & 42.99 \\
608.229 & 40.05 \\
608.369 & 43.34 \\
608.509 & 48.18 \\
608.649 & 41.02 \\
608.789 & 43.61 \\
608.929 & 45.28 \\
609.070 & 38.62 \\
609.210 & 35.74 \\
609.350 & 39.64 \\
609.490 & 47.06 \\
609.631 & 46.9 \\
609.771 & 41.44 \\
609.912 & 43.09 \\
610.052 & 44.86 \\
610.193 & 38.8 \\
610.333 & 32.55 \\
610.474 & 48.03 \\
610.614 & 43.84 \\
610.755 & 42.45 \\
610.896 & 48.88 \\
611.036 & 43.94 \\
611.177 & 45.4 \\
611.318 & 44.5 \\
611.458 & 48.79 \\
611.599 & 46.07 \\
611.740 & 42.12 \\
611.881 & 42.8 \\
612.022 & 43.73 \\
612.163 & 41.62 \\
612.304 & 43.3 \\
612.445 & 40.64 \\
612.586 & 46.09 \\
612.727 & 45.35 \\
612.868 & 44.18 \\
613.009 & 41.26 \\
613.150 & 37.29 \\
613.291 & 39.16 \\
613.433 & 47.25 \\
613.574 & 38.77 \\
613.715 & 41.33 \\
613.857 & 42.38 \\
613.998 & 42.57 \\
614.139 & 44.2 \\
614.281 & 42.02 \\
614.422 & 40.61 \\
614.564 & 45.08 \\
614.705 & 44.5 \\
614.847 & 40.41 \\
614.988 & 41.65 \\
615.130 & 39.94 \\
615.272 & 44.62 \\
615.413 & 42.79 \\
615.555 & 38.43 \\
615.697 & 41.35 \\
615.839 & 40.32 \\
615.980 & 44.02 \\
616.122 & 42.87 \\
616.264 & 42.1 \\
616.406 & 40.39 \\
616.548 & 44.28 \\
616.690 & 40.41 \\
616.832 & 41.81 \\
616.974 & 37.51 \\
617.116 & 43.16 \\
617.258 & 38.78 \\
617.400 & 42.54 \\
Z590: 7.5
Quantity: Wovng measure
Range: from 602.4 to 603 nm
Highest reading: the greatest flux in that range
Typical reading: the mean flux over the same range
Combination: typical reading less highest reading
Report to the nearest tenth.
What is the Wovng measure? -7.2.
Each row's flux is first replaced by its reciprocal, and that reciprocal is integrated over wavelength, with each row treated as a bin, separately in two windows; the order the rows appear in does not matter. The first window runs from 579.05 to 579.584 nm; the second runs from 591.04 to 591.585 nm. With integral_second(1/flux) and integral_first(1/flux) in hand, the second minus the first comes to -0.0006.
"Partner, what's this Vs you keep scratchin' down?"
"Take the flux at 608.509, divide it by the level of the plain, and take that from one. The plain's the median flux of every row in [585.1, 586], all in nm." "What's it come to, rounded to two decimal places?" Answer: -0.20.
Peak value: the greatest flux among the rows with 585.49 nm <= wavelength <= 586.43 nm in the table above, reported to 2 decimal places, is 45.32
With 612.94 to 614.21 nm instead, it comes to 47.25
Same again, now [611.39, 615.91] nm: 48.79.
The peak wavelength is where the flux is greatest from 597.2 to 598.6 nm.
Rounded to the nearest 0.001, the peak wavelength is 597.540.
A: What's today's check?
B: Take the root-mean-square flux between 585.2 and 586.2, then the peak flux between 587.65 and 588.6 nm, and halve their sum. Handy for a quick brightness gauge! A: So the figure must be 44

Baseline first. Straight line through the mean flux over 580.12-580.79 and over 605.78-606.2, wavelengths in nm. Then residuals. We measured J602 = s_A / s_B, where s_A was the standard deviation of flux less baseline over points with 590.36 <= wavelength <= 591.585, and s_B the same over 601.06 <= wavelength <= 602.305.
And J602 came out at 0.55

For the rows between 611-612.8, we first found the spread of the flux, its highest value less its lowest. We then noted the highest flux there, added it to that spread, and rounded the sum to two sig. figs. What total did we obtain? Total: 57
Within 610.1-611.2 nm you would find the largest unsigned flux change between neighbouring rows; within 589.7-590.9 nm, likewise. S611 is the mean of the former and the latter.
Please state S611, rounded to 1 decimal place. 11.8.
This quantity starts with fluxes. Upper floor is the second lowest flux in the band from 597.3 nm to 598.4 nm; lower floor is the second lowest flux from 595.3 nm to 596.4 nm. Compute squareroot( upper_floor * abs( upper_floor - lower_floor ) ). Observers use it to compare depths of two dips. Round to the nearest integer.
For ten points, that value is 14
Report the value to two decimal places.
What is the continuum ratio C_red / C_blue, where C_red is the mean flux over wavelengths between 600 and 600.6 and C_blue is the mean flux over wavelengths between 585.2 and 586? 1.02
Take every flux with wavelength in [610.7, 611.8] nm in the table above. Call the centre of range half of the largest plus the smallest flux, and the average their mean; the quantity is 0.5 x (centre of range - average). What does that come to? 0.1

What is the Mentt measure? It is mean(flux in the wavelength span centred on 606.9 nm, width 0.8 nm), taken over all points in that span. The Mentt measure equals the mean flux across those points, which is 47.4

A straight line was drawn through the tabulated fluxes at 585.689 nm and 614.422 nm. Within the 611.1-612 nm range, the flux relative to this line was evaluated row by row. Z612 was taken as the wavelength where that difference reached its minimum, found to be 611.740 nm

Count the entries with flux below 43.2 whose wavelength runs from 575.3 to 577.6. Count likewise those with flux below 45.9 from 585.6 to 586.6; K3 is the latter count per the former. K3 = 1.5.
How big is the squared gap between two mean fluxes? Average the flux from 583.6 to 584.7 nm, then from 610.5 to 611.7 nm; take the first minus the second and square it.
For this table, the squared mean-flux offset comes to 0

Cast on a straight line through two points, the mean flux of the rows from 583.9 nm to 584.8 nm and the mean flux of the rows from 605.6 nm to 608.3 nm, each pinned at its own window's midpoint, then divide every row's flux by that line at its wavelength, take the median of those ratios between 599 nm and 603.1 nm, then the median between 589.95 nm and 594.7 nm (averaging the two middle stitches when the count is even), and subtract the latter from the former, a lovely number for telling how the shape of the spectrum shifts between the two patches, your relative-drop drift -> 0.028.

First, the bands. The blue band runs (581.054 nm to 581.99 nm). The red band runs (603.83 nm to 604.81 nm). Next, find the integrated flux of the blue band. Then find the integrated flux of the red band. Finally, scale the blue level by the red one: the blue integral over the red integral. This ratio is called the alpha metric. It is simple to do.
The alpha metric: 0.94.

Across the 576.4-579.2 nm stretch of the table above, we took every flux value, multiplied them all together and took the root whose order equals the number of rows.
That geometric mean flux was 43.2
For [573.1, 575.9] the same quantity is 44.3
